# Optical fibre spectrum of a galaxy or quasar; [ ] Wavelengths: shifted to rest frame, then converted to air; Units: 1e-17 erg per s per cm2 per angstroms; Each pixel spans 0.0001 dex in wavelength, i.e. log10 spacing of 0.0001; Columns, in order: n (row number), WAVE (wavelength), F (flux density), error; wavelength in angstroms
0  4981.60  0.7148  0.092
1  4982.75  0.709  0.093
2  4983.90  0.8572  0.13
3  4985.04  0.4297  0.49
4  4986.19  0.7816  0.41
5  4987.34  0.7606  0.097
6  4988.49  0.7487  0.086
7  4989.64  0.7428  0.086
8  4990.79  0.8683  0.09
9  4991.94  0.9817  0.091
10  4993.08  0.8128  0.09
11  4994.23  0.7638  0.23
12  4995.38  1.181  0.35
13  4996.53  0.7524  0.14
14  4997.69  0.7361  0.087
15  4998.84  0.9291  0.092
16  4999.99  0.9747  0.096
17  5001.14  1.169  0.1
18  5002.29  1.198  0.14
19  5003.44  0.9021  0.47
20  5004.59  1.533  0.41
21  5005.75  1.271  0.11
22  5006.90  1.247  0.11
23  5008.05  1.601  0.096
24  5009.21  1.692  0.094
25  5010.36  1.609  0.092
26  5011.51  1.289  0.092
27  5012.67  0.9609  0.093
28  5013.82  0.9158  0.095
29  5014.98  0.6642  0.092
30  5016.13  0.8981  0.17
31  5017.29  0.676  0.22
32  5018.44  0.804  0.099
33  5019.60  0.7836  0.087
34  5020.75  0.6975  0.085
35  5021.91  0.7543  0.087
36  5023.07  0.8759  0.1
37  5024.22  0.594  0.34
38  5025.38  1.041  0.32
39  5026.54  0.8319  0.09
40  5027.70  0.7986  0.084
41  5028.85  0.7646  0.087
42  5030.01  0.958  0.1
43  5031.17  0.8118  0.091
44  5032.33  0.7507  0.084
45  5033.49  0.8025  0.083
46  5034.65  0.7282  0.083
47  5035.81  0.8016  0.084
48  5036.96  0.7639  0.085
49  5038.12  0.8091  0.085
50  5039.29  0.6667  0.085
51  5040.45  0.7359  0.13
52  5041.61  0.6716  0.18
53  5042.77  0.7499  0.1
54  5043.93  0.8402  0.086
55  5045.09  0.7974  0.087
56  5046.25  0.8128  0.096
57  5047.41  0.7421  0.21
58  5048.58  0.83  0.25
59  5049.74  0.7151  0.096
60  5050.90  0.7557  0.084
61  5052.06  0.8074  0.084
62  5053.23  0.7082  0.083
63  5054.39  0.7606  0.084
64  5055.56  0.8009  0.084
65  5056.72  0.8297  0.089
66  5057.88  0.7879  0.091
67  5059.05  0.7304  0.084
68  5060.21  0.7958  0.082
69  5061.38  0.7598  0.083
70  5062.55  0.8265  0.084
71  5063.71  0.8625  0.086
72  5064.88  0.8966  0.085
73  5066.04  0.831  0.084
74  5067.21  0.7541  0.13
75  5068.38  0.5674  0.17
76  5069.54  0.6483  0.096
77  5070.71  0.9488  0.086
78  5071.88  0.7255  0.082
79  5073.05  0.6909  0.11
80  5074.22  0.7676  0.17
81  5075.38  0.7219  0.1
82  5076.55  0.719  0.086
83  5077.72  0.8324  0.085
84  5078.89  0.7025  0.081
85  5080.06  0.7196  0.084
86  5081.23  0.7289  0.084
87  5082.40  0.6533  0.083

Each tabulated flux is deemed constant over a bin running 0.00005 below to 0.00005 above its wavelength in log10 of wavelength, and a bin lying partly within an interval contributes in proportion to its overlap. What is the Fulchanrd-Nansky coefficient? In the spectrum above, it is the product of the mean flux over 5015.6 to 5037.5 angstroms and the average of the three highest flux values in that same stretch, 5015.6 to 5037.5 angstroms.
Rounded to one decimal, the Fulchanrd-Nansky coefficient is 0.8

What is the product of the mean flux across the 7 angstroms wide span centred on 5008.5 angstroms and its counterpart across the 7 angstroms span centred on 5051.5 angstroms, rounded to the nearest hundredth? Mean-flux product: 1.11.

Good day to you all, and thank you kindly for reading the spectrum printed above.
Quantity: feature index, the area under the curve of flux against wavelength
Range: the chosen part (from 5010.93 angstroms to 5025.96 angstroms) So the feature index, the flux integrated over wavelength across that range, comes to 12.7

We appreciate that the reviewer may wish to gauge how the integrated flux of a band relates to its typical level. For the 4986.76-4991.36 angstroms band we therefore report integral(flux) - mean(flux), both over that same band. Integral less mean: 2.80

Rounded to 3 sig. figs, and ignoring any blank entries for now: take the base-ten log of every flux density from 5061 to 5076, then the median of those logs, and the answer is -0.119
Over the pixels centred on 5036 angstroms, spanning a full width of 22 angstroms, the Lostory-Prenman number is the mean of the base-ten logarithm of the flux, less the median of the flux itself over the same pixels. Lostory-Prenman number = -0.90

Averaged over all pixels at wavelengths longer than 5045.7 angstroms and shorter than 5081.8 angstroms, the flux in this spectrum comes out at 0.77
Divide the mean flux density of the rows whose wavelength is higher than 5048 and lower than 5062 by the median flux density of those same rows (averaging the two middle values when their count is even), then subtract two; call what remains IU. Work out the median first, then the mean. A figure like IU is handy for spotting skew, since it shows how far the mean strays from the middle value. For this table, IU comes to -1.00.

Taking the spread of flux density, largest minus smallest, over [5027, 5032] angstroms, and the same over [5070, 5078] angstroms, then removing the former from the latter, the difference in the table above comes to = 0.06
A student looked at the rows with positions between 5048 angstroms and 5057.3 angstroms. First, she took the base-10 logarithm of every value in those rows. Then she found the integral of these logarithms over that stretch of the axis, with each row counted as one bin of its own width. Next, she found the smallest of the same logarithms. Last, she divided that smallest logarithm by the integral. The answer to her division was 0.15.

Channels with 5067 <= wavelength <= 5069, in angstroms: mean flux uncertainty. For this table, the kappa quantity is 0.15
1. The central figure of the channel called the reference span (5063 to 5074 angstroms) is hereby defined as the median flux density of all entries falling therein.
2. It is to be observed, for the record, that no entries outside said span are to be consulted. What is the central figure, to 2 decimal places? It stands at 0.75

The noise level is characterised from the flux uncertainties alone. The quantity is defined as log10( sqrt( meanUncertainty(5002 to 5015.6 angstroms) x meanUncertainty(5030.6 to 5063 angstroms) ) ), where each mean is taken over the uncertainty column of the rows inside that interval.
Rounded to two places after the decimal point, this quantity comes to -0.90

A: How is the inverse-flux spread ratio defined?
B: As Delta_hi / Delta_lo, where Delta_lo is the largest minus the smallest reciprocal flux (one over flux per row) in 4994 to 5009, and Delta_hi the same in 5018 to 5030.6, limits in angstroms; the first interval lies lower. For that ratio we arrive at 1.0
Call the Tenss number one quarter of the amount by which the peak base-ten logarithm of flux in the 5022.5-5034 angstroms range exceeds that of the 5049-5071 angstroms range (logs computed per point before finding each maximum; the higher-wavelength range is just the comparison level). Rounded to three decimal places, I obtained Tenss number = 0.010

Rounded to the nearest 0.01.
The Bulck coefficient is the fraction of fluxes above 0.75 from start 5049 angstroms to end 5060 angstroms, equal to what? 0.67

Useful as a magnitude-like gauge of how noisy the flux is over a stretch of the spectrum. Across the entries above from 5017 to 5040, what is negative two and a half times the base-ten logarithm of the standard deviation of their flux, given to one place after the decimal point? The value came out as 2.5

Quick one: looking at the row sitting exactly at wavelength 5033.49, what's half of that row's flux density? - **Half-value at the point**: 0.40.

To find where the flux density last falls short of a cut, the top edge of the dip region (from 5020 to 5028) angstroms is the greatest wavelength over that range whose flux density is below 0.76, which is 5024.22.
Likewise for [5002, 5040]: 5039.29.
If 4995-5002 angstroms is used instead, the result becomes 4997.69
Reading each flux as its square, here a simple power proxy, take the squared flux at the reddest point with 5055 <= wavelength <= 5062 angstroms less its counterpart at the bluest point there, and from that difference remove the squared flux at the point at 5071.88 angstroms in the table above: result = -0.6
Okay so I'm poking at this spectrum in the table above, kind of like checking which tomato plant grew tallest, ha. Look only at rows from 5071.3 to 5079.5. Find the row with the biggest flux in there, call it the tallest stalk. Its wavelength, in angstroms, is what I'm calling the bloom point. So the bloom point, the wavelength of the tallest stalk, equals 5077.72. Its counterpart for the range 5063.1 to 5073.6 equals 5070.71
